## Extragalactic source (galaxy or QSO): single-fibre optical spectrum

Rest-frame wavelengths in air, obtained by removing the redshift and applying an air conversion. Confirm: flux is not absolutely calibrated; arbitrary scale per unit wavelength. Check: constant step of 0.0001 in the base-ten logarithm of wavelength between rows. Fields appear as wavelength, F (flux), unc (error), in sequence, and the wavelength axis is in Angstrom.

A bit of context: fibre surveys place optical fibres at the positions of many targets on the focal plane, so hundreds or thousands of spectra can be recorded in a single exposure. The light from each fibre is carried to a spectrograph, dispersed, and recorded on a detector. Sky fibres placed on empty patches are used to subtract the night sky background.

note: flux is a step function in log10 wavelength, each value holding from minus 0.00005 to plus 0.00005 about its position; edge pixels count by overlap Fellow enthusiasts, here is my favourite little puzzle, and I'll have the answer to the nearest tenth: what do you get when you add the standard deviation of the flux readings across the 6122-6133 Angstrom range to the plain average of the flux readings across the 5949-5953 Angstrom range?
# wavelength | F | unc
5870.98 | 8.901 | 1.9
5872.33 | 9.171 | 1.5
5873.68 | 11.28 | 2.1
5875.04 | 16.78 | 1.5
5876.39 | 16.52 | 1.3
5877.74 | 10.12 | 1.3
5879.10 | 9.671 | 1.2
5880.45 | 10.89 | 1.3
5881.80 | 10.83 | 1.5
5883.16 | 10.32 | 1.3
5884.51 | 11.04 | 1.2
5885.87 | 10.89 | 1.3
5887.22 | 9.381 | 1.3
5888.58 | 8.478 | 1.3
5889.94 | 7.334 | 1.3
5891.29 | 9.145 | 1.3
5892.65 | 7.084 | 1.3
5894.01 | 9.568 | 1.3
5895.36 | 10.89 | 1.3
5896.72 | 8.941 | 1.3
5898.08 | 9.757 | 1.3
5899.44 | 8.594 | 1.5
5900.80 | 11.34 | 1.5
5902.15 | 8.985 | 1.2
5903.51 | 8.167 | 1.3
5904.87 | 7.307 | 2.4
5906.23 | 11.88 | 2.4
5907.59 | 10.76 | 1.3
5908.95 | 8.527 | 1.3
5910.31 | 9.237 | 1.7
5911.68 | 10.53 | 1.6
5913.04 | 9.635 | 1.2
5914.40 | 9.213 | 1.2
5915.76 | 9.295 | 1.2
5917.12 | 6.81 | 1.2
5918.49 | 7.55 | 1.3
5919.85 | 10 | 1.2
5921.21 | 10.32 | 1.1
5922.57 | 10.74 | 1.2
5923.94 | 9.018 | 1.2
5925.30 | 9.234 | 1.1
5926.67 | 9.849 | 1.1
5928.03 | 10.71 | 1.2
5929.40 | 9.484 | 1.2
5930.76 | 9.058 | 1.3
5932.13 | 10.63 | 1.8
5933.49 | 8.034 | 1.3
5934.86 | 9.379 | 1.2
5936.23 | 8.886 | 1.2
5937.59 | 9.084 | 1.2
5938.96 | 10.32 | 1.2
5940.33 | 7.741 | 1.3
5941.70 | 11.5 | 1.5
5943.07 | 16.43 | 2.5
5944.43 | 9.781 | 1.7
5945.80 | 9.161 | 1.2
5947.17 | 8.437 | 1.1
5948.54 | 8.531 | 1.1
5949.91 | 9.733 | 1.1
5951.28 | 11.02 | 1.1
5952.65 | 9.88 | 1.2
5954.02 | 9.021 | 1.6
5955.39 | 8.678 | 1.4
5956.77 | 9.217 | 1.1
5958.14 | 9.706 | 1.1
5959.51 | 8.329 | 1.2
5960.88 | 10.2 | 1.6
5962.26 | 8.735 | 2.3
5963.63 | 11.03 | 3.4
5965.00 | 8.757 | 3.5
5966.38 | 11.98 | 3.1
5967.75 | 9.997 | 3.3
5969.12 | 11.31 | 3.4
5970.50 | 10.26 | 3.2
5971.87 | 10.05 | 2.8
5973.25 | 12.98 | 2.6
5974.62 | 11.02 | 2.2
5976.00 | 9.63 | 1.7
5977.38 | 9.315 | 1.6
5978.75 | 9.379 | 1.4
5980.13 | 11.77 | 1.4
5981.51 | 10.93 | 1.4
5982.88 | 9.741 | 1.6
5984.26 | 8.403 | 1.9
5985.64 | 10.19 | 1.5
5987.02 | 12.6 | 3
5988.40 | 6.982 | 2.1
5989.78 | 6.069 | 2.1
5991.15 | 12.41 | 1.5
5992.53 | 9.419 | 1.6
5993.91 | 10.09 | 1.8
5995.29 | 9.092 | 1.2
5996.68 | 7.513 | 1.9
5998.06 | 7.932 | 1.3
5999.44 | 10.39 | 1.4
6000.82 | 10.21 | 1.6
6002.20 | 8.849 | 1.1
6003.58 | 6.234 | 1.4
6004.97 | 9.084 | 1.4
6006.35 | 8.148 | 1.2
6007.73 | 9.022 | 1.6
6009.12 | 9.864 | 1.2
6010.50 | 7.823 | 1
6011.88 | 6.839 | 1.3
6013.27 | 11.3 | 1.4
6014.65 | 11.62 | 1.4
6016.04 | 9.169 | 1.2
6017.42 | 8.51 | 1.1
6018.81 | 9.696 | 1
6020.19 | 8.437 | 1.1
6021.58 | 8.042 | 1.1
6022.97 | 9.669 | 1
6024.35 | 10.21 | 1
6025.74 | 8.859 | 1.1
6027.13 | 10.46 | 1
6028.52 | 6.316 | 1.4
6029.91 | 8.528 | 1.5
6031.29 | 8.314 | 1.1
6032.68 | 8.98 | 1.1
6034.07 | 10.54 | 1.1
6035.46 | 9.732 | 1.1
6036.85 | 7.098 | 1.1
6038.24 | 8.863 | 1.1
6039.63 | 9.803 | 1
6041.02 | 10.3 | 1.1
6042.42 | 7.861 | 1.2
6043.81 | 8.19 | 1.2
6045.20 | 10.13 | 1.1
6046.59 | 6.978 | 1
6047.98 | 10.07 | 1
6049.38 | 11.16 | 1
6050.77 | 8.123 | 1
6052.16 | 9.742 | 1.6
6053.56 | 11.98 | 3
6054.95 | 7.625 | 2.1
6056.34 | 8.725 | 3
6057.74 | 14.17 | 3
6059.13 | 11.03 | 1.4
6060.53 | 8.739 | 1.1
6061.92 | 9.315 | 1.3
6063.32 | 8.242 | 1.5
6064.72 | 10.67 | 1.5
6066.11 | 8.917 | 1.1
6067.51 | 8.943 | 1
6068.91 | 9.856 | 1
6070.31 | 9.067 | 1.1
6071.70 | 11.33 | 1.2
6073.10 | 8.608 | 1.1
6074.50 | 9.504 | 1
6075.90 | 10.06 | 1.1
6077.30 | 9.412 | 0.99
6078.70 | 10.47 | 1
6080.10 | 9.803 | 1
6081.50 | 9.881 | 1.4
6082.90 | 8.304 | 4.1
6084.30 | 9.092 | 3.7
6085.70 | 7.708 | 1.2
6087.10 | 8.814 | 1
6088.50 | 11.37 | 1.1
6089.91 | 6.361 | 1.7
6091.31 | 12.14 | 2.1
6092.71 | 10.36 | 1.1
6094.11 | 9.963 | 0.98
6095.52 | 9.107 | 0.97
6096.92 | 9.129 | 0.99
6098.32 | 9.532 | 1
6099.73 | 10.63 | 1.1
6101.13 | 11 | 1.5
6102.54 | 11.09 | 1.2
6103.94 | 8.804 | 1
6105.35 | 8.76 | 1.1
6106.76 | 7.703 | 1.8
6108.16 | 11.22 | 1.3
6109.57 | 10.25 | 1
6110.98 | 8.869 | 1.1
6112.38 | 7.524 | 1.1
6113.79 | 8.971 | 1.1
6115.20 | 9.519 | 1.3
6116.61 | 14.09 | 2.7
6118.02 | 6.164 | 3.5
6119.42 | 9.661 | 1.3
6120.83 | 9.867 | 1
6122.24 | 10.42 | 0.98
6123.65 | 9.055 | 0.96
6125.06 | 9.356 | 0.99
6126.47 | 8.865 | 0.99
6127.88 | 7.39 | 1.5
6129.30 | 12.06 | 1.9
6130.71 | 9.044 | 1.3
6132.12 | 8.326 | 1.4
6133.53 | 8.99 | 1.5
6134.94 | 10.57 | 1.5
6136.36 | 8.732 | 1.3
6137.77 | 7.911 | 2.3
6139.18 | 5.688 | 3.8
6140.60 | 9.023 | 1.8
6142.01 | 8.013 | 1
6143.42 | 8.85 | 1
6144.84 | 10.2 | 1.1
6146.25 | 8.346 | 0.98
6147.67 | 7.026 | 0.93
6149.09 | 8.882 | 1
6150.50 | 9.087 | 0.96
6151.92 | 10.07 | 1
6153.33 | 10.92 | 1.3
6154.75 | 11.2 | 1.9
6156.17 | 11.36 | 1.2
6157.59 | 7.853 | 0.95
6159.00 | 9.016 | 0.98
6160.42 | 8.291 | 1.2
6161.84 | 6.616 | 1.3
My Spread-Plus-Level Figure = 11.5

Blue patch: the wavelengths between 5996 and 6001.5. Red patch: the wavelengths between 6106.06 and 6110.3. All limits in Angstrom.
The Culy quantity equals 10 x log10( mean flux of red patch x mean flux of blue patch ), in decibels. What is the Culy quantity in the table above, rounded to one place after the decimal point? 19.4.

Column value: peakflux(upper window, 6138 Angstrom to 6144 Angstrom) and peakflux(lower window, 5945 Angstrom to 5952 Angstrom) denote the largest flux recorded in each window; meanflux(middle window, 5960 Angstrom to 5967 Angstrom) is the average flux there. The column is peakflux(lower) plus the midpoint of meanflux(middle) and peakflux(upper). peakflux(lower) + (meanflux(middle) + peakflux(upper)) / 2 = 21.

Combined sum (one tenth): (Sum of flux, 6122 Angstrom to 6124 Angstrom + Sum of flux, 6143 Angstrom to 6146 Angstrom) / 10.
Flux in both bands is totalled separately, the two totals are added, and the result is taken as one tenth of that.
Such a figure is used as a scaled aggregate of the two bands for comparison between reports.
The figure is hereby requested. 3.85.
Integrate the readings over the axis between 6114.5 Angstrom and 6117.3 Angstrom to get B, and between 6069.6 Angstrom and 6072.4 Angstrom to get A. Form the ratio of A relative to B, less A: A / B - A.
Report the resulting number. -27.7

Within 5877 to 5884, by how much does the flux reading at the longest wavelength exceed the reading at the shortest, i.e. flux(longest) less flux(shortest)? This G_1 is 0.2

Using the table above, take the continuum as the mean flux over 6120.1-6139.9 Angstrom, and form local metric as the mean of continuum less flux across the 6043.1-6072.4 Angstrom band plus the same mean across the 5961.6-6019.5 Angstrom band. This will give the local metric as -1.3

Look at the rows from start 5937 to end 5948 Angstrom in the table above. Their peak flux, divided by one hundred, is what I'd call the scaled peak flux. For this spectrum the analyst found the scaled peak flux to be 0.164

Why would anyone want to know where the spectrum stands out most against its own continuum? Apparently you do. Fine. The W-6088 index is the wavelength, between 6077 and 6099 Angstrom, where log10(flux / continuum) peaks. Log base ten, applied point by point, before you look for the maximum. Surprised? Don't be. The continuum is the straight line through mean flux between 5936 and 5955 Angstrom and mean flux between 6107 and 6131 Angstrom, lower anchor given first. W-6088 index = 6091.31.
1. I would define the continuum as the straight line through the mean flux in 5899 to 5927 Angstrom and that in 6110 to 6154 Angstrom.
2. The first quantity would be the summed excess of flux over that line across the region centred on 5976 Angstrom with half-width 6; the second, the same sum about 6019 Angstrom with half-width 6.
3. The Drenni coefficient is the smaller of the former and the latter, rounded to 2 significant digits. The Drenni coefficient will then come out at 3.5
